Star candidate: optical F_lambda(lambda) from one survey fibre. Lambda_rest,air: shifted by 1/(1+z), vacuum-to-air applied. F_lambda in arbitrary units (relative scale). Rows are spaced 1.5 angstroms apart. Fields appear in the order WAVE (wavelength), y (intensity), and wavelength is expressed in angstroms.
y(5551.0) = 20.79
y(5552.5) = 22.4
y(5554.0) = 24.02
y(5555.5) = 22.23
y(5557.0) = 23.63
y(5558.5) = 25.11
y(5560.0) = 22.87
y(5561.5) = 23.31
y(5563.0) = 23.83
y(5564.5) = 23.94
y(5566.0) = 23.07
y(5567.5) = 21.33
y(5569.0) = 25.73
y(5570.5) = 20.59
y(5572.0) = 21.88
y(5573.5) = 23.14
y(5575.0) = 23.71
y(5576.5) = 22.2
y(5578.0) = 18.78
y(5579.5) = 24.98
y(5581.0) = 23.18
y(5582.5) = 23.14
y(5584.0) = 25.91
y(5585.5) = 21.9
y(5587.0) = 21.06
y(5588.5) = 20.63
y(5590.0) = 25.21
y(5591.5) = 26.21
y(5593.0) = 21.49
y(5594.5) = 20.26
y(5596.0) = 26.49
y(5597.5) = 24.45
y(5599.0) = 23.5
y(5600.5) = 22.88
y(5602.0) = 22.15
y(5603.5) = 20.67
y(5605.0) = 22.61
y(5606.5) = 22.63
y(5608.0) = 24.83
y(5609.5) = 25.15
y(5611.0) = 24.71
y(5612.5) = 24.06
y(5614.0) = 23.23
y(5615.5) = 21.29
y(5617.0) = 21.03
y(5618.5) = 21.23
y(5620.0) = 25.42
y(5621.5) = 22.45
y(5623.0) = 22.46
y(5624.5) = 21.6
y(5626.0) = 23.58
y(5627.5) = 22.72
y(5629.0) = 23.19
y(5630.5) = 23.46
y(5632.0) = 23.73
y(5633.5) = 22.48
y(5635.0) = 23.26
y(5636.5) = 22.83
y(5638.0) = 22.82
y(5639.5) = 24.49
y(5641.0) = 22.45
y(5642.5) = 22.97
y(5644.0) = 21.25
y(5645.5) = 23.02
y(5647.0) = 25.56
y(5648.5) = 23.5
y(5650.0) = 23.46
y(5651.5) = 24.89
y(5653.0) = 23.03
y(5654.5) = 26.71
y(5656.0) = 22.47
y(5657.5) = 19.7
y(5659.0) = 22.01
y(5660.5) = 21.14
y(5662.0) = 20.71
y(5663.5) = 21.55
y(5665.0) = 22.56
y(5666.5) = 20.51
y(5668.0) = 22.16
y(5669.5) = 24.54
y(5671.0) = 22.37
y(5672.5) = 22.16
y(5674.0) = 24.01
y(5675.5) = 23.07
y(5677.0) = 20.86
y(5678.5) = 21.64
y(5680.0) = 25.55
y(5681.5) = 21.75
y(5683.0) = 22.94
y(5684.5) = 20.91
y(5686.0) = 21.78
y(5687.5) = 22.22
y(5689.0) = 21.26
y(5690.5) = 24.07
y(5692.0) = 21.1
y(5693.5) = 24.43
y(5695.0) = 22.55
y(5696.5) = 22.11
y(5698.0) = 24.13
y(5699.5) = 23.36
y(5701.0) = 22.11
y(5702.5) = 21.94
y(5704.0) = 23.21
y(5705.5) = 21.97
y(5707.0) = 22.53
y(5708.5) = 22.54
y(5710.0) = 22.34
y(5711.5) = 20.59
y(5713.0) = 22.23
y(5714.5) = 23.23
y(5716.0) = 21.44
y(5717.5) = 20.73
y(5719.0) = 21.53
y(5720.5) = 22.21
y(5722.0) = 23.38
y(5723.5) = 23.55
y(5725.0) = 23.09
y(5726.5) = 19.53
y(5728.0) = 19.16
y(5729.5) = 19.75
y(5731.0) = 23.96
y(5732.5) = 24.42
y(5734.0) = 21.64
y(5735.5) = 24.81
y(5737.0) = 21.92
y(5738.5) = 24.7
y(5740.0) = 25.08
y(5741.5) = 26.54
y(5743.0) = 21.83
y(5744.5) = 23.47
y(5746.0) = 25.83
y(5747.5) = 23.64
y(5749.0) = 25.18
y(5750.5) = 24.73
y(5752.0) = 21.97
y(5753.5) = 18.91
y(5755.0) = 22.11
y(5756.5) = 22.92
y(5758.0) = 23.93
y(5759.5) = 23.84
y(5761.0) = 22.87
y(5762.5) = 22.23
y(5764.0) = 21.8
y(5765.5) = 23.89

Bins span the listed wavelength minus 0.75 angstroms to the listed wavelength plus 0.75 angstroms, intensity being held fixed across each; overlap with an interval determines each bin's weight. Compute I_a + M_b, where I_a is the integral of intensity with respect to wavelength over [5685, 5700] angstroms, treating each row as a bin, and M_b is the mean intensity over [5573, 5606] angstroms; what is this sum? 363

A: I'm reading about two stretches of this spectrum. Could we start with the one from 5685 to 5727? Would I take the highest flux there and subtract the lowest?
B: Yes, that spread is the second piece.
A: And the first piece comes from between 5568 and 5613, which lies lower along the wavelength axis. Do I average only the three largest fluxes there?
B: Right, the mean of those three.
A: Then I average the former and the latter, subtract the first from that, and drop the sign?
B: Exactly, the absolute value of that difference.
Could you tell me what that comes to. 10.7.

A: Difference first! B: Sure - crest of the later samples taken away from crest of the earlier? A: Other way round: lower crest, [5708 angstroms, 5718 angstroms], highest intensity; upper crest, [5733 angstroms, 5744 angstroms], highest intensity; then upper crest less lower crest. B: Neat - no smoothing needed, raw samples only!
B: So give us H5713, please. 3.3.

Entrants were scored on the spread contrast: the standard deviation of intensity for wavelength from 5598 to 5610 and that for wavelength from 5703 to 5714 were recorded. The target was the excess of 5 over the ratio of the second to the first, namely 4.4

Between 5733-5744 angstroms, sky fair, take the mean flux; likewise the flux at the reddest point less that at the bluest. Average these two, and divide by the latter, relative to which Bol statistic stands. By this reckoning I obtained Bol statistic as 63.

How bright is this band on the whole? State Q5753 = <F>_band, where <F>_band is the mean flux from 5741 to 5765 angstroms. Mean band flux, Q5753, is 23.2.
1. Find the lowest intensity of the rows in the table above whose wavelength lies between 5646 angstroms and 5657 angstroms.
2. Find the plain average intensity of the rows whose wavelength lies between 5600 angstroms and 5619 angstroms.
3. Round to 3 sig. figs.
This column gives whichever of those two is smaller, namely 22.5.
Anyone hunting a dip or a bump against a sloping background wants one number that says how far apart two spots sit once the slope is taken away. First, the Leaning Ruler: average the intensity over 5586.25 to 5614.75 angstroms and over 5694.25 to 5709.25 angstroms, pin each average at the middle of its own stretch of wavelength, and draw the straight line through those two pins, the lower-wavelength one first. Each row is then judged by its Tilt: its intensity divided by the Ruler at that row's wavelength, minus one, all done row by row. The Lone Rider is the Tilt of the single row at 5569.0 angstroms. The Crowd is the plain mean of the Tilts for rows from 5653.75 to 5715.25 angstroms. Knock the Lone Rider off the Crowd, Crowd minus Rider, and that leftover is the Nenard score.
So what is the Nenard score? -0.11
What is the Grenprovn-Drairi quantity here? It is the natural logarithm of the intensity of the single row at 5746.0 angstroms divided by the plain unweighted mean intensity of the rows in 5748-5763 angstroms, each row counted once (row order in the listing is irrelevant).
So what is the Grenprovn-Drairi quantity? 0.12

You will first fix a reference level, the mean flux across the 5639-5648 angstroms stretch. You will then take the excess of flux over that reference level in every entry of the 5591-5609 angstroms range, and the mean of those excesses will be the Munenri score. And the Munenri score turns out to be -0.1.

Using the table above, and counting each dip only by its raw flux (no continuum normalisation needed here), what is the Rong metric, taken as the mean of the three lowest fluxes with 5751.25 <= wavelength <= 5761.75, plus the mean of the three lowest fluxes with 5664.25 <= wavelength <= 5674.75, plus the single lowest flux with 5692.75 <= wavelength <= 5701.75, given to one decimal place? 64.7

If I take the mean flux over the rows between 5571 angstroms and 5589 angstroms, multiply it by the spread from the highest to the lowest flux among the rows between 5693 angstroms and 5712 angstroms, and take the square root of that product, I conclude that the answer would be 9.3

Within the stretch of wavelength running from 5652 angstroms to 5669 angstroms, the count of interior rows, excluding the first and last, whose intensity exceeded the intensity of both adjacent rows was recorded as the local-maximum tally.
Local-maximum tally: 3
